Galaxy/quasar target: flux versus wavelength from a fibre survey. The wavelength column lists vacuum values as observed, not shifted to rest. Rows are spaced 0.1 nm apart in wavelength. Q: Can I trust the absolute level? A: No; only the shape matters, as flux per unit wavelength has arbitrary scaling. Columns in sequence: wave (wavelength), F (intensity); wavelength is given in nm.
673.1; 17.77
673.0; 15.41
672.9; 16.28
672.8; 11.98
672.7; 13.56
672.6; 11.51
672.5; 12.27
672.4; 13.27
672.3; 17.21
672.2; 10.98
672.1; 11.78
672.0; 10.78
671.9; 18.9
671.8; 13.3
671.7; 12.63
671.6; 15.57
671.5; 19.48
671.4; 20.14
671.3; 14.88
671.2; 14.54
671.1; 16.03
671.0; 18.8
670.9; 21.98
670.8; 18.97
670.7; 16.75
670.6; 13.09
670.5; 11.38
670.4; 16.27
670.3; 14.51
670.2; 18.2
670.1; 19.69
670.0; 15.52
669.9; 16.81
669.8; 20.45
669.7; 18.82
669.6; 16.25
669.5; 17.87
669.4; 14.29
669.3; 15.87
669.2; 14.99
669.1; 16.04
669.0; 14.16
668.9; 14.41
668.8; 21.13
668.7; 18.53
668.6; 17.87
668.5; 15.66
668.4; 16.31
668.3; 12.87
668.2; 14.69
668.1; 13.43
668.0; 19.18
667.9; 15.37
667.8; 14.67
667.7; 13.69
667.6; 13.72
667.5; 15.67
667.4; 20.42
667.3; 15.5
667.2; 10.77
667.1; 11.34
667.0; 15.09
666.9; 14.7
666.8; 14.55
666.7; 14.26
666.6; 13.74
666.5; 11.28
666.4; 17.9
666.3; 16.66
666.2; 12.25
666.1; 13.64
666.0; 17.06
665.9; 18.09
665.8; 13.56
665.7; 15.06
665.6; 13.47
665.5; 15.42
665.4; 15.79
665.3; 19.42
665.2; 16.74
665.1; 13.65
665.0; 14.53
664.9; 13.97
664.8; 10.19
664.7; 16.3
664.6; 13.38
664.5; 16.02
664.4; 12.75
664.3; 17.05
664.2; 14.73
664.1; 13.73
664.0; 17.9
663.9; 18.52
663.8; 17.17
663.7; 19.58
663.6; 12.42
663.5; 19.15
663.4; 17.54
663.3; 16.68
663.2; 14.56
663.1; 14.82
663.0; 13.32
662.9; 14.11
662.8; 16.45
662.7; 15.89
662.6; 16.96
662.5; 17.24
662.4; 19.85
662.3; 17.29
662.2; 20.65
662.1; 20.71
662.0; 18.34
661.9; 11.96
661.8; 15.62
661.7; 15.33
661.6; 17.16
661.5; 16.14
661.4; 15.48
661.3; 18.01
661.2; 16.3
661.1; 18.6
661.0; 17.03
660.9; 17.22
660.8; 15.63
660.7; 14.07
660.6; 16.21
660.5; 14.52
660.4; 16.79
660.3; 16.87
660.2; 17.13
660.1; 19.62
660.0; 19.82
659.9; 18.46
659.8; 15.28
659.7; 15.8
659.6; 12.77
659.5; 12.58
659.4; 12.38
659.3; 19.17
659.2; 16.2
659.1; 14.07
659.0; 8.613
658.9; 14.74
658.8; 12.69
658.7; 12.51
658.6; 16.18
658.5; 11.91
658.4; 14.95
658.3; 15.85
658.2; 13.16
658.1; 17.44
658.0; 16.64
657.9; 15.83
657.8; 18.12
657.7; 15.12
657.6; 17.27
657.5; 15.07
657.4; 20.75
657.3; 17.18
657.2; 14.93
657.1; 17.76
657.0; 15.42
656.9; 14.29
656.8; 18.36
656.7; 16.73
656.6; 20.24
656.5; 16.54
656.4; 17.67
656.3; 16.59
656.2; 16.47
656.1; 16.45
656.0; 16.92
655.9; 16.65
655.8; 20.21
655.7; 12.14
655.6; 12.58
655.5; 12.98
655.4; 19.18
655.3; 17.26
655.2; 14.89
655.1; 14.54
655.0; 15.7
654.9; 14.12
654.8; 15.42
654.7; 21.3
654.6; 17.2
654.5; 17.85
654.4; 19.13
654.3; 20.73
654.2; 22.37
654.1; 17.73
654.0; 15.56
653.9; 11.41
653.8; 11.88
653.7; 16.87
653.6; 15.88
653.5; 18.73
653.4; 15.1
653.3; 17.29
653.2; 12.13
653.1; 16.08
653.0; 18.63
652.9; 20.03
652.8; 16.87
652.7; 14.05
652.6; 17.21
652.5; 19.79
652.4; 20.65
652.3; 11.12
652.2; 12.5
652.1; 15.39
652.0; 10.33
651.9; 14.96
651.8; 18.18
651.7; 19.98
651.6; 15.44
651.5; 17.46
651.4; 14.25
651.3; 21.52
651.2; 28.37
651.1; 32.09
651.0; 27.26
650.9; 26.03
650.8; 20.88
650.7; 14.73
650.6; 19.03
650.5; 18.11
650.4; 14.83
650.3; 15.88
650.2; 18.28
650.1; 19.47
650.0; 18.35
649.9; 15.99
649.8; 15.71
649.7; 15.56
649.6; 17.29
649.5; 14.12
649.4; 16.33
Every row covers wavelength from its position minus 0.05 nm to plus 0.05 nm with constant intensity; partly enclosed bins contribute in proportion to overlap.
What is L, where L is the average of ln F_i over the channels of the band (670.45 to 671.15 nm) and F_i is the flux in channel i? 2.79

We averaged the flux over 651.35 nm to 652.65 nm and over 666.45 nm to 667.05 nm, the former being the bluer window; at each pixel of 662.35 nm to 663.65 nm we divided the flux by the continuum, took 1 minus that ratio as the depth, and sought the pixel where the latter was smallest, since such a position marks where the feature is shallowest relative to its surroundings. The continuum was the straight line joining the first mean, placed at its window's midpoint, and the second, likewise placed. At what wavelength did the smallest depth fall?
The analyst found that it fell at 662.4 nm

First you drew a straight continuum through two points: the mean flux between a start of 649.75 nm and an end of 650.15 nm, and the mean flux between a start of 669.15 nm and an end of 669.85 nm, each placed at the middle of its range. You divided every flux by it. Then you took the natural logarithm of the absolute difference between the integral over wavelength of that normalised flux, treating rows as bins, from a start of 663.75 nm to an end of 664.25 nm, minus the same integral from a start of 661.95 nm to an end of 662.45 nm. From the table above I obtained -2.5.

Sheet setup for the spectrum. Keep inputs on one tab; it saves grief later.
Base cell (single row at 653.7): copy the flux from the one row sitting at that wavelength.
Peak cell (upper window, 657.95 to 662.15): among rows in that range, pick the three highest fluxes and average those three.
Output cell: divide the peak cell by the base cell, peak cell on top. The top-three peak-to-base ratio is 1.19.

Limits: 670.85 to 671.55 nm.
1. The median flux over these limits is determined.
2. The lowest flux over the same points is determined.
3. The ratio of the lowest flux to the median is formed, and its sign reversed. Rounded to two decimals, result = -0.77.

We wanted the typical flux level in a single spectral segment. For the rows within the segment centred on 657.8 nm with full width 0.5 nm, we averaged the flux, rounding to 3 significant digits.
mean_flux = 16.6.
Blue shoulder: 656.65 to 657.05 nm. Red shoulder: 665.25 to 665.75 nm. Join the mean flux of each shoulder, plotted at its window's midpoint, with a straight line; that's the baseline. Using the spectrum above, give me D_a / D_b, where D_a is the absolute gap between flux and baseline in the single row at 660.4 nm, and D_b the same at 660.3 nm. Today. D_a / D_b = 0.9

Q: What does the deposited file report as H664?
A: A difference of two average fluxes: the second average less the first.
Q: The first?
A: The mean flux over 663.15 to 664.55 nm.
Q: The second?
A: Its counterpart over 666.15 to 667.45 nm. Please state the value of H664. -1.8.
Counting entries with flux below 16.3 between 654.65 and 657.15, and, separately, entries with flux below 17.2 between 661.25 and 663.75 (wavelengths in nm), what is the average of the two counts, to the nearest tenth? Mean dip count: 12.5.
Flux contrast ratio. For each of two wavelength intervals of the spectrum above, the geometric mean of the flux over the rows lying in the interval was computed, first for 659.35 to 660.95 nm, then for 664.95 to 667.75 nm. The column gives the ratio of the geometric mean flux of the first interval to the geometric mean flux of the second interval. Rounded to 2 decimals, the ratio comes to 1.07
